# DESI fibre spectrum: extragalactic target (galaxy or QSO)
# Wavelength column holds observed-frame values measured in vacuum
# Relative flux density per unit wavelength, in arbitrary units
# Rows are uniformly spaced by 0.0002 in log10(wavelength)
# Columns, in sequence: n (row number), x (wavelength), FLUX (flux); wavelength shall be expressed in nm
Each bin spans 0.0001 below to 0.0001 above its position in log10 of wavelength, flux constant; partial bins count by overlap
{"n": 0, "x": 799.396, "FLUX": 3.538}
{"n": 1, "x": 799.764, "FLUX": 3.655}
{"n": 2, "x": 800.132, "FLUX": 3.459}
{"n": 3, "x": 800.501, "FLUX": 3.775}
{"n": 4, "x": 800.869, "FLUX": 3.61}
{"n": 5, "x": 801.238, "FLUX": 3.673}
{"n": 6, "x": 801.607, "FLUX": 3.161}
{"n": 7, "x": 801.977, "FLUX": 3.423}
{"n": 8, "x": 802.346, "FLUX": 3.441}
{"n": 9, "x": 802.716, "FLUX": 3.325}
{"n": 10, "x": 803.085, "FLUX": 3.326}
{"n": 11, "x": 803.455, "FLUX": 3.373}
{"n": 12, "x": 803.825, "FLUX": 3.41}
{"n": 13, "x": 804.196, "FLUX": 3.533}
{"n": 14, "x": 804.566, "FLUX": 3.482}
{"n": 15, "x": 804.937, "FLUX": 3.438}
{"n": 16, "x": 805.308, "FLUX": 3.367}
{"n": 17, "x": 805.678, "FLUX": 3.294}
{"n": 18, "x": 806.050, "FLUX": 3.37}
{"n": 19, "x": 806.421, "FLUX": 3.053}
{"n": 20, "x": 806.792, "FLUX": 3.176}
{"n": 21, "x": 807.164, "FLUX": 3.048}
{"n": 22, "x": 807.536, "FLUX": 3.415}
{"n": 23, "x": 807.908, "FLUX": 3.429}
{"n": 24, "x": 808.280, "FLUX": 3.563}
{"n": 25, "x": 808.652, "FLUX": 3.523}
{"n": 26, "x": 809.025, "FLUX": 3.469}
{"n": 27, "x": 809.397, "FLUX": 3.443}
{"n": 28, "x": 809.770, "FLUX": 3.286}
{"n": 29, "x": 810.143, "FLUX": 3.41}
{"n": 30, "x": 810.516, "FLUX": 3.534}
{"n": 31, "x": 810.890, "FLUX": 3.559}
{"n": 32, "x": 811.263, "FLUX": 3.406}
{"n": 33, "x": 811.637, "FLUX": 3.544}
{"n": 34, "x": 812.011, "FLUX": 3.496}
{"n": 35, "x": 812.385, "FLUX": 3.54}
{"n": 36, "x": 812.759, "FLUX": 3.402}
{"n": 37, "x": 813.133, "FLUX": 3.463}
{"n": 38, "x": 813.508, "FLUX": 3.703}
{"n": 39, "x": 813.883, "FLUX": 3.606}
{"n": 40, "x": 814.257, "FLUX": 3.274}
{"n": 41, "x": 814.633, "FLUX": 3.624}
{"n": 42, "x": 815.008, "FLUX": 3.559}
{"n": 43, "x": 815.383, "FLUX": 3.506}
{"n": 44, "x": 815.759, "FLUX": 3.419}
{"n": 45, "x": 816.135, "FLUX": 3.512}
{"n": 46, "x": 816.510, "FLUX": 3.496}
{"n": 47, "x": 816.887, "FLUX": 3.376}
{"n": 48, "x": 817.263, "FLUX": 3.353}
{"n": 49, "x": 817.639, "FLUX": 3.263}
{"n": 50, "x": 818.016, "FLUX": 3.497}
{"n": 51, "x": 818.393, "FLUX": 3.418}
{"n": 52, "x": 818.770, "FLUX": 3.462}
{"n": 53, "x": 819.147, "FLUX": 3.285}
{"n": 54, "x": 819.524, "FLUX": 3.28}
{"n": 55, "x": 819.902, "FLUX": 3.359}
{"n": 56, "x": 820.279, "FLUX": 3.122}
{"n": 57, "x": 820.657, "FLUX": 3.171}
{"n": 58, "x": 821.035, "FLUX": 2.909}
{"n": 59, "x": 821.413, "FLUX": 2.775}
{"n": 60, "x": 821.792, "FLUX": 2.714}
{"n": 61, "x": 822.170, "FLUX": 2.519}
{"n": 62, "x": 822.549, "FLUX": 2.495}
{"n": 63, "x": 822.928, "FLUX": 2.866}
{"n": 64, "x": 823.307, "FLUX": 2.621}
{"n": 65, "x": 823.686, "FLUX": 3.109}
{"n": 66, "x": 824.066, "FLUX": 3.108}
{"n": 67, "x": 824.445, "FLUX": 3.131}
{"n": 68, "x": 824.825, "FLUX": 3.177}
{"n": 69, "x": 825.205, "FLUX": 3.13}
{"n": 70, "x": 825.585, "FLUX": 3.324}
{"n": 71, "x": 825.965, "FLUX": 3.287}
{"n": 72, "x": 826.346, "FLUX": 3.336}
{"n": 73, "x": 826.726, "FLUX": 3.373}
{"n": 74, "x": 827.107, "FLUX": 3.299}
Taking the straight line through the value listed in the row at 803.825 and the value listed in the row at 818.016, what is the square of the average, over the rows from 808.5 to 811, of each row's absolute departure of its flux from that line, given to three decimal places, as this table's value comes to 0.005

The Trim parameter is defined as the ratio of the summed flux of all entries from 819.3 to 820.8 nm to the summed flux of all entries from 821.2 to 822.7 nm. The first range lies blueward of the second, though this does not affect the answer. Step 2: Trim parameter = 1.23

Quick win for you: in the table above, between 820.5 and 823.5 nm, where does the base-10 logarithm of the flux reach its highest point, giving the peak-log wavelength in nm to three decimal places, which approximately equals 820.657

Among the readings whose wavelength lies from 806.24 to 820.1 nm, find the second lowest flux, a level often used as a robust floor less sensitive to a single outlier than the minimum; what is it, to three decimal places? 3.053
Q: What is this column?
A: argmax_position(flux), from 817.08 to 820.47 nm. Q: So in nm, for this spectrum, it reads 818.016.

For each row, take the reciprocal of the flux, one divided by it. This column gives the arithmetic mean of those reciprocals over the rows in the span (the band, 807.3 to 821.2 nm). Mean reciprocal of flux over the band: 0.293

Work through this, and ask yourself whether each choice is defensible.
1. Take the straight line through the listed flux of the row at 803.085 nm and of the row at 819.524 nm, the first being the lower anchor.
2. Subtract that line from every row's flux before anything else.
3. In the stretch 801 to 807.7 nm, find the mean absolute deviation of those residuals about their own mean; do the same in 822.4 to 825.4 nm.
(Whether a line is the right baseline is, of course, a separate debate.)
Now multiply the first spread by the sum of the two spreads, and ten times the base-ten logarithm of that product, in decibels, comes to -14.0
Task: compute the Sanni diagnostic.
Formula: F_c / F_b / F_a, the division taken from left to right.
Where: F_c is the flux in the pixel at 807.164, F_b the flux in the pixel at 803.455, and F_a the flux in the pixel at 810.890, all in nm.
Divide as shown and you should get 0.254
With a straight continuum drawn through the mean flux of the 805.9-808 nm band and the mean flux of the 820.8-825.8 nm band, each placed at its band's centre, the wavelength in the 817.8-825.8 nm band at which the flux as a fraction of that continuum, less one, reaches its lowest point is 822.549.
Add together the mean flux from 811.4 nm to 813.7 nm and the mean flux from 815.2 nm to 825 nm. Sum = 6.7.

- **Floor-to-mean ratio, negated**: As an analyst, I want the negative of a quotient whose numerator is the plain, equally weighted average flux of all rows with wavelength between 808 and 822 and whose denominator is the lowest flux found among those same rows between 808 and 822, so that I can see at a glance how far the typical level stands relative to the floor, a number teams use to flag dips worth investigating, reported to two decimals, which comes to -1.25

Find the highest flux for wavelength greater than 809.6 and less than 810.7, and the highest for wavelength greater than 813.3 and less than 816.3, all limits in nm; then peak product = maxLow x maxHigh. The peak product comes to 13.1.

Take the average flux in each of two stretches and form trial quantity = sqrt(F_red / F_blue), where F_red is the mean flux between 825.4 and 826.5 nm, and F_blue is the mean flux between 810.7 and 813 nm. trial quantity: 0.97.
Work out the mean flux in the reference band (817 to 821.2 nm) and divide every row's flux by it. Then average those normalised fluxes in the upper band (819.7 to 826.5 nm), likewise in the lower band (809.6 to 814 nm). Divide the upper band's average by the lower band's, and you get 0.86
